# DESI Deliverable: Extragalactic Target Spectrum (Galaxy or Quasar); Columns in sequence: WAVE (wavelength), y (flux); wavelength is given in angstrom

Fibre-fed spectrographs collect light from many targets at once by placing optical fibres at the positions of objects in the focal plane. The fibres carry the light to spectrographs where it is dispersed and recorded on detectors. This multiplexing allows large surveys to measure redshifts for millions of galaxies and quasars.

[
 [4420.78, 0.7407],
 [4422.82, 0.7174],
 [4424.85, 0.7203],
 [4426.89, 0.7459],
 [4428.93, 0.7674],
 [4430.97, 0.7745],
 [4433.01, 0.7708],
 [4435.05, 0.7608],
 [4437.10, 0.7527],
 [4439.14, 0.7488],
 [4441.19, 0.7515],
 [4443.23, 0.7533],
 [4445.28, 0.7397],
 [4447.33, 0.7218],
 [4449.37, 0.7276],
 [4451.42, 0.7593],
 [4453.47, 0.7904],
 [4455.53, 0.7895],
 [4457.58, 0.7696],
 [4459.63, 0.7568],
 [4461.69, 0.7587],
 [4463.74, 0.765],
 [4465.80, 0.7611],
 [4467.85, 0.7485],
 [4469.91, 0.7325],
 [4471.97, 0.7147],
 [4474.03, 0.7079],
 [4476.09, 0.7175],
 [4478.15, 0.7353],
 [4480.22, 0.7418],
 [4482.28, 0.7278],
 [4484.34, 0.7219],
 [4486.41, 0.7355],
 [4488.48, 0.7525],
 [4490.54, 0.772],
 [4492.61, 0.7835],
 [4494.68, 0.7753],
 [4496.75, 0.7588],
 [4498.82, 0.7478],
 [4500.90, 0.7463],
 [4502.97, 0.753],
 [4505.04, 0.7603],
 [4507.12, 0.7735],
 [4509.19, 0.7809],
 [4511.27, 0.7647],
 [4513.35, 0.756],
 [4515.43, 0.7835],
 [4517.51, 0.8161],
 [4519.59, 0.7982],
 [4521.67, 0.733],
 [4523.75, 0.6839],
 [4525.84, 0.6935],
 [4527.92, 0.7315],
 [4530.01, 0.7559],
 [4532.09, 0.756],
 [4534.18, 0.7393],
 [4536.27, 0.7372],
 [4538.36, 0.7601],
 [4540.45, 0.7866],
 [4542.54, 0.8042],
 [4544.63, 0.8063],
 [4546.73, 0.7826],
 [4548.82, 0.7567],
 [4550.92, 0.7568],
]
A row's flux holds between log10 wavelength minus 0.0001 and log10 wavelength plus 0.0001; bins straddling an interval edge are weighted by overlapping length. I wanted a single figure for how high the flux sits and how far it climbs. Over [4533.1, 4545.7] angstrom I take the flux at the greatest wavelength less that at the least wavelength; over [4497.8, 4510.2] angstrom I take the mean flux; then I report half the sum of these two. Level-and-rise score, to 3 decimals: 0.414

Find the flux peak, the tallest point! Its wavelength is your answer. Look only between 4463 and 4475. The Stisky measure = 4463.74 angstrom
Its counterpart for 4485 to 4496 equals 4492.61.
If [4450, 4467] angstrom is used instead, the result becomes 4453.47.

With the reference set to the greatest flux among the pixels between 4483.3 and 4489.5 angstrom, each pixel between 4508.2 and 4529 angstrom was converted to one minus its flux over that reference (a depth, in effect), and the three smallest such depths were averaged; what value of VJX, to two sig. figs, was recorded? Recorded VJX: -0.062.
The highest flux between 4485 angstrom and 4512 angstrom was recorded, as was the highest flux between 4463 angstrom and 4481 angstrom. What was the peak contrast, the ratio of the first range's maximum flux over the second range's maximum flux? 1.02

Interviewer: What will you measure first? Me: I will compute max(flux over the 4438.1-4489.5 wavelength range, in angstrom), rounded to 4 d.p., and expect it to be 0.7904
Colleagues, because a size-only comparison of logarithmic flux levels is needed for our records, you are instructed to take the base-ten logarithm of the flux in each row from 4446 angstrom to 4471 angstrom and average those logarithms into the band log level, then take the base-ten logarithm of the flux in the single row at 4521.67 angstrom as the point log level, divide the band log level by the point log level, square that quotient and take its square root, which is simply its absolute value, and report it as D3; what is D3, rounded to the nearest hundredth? 0.90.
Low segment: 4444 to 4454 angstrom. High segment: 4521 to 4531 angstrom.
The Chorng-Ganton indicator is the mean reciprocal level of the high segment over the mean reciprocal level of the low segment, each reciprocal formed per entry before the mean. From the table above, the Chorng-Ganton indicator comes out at 1.04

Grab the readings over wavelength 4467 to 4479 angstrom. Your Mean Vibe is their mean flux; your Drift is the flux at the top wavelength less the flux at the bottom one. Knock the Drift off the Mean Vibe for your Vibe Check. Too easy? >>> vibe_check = 0.74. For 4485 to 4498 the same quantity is 0.74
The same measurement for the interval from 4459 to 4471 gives 0.78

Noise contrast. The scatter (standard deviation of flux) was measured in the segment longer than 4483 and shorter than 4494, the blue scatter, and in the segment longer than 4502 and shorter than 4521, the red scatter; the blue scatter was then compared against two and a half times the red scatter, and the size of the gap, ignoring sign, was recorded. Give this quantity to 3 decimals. 0.027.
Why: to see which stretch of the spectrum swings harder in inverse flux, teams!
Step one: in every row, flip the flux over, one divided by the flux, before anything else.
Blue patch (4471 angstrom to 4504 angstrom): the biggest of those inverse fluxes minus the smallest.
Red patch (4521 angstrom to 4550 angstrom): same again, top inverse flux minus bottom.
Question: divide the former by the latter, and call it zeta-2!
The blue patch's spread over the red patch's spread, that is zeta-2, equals 0.6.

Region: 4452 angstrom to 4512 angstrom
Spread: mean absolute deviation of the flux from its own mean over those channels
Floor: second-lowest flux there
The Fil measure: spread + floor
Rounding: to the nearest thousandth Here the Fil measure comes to 0.733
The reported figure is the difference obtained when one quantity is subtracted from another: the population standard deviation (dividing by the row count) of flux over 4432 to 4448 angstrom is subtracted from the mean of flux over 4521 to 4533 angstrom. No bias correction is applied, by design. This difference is 0.712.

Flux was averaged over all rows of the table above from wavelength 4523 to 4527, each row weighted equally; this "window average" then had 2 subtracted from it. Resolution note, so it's -1.31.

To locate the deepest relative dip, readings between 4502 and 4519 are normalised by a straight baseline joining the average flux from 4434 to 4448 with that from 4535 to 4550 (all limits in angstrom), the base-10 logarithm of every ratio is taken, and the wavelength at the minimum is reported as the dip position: 4502.97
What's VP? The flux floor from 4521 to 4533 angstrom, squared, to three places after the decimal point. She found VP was 0.468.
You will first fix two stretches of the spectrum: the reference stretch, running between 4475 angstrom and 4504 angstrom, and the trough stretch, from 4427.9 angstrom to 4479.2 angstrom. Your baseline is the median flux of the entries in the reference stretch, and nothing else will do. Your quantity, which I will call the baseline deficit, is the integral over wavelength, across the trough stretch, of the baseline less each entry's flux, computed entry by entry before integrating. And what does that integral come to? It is -0.20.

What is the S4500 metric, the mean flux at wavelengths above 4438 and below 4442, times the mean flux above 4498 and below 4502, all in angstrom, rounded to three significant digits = 0.560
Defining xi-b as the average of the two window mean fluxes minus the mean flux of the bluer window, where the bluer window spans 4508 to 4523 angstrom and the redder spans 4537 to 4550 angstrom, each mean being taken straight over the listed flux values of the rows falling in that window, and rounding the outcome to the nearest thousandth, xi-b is 0.003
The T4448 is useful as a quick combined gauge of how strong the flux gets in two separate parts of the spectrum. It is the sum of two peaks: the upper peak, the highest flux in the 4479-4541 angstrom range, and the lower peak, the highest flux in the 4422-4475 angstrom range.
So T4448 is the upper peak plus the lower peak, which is 1.61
